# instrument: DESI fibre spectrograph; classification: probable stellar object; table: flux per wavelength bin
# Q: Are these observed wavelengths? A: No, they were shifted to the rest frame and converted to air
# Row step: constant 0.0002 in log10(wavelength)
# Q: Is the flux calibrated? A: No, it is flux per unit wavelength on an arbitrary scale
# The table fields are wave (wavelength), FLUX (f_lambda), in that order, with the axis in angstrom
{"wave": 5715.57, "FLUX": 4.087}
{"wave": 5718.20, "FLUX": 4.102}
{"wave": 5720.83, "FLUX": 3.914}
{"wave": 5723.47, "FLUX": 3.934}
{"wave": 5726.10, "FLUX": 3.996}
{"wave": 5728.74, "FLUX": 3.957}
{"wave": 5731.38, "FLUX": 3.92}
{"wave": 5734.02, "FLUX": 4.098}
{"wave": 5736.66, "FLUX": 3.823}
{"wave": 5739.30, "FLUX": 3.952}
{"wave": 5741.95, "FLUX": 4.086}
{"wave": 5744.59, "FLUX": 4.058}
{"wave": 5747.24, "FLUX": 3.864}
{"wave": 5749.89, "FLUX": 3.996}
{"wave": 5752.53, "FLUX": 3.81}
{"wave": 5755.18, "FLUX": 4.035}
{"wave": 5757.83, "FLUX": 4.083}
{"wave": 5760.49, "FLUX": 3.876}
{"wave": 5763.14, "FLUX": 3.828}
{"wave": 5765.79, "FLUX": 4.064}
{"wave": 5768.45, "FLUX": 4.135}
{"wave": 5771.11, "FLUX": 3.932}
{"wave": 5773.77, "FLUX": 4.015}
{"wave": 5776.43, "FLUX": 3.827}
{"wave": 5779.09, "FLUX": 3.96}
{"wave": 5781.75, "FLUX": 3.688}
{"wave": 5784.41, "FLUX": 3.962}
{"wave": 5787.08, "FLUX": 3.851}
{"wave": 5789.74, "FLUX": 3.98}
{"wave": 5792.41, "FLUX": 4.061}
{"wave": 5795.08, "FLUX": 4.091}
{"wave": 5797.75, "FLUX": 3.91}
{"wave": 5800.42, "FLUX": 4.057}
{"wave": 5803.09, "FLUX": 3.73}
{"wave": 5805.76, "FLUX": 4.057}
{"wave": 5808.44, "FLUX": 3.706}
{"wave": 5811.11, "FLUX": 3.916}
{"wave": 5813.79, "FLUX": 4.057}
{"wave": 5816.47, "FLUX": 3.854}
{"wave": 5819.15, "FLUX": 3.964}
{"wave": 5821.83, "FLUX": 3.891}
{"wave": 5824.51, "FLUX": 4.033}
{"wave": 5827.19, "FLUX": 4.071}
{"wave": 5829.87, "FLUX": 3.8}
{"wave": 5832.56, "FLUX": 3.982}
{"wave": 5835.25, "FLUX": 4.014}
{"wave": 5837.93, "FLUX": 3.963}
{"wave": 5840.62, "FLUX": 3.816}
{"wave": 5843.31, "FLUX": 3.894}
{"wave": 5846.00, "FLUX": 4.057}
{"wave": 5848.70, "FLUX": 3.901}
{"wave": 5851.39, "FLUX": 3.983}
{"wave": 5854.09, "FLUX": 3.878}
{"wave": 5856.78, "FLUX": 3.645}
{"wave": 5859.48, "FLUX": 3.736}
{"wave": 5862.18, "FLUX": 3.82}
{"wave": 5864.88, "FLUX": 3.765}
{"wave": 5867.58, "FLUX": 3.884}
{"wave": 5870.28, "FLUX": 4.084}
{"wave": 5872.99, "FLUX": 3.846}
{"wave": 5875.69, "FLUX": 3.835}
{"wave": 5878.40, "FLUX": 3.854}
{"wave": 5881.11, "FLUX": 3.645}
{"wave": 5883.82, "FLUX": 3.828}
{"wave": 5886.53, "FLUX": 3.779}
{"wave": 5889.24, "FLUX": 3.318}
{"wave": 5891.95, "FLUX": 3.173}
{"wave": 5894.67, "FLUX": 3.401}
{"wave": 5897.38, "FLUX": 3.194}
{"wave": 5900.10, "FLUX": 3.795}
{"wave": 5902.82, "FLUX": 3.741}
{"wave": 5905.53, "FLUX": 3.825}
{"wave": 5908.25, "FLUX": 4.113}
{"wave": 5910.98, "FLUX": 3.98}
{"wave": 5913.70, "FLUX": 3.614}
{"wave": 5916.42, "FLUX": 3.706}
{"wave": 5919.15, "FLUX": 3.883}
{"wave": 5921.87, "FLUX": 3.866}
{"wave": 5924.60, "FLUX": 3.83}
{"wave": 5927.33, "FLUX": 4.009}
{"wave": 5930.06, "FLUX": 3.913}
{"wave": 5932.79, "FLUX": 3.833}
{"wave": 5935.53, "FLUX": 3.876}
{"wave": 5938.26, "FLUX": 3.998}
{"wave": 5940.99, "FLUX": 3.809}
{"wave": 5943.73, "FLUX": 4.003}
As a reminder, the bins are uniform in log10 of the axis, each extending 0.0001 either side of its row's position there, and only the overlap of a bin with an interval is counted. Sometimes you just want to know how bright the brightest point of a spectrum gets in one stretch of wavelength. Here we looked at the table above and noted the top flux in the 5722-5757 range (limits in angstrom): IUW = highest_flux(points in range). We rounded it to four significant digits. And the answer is 4.098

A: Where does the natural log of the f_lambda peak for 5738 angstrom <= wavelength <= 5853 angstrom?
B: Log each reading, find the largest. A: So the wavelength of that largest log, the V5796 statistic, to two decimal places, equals 5768.45 angstrom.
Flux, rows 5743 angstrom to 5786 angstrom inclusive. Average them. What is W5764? 3.946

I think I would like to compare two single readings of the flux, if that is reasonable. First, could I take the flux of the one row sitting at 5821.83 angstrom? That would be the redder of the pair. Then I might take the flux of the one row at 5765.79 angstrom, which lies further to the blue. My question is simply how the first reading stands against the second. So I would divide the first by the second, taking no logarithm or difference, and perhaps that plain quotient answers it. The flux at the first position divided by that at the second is 0.96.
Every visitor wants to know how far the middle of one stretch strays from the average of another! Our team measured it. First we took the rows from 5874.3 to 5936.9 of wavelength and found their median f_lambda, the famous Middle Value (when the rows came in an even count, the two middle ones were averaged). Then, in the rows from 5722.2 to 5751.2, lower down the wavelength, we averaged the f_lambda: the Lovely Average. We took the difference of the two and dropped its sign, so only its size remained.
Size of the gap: 0.143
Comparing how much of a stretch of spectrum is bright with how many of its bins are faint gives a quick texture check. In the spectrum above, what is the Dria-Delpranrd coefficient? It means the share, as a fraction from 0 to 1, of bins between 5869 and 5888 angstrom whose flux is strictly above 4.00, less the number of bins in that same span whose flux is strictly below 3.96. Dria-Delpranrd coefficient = -5.9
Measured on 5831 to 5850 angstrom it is -2.7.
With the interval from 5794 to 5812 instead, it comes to -3.6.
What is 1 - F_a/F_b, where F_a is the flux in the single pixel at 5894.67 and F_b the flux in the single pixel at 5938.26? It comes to 0.149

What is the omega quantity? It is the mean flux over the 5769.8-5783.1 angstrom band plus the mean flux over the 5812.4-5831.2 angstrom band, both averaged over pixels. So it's 7.84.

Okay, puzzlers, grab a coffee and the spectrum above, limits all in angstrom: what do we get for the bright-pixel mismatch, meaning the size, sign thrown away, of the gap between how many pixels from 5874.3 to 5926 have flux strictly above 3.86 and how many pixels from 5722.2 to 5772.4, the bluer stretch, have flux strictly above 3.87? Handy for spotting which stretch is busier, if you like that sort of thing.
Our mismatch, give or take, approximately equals 11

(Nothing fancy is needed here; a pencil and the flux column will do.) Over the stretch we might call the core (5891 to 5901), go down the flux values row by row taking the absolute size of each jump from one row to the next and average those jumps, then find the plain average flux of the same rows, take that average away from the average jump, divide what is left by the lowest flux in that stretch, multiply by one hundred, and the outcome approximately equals -96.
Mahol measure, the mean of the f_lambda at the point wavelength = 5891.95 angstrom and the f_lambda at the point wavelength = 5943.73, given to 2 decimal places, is 3.59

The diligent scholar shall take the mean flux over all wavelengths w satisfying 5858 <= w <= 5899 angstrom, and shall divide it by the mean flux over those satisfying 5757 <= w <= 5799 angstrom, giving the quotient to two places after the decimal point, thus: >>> 0.93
